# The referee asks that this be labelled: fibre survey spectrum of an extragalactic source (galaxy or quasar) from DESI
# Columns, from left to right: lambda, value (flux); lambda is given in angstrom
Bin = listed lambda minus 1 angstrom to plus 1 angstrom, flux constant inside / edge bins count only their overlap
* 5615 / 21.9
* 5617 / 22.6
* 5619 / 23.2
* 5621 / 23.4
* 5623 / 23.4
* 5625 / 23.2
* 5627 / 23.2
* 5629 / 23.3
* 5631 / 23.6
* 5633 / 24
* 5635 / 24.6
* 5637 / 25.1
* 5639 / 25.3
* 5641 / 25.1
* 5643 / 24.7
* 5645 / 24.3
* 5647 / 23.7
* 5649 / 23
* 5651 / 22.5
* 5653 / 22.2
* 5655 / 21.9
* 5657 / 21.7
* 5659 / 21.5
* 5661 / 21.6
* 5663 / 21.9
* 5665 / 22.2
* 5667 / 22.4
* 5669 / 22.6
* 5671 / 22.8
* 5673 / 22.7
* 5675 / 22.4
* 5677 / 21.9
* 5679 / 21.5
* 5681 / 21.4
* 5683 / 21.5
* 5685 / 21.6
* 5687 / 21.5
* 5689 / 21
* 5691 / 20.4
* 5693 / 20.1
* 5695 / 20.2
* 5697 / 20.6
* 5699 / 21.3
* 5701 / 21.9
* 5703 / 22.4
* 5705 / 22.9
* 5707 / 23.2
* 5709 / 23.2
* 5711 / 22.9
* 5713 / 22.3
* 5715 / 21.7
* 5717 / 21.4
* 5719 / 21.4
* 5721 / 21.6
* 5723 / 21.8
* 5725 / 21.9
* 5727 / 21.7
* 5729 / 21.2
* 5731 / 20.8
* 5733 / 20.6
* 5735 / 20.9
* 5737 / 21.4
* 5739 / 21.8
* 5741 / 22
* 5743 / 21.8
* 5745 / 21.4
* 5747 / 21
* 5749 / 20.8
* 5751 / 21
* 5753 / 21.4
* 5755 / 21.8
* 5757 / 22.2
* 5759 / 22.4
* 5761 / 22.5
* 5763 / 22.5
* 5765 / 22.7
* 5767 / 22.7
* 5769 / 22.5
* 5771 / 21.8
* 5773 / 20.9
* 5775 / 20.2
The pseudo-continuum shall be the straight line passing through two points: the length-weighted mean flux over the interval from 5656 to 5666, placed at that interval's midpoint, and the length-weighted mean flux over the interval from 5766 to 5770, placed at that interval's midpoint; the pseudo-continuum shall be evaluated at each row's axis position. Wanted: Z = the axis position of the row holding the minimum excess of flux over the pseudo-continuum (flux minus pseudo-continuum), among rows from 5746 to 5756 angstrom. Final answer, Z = 5749 angstrom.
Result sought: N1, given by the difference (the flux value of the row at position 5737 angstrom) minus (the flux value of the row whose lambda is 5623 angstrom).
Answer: -2.0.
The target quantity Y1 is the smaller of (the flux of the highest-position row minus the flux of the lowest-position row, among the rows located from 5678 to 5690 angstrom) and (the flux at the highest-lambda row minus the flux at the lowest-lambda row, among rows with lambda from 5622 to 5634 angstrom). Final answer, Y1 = -0.50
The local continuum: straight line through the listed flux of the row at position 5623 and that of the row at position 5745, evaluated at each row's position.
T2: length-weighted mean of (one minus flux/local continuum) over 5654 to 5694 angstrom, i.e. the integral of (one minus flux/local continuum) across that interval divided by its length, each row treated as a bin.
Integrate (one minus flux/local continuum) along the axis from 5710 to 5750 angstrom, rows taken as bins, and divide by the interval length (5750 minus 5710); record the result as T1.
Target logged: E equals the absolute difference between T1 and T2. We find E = 0.031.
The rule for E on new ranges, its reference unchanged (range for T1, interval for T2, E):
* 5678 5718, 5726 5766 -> 0.033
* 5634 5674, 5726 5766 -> 0.002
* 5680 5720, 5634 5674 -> 0.030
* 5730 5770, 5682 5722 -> 0.039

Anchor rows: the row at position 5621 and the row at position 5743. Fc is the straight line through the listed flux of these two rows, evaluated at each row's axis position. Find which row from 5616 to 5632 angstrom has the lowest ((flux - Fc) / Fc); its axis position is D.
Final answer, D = 5617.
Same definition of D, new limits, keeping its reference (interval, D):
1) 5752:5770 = 5753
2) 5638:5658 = 5657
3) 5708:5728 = 5717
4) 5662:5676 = 5663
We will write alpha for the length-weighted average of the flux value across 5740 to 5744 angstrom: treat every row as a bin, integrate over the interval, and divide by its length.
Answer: 21.9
